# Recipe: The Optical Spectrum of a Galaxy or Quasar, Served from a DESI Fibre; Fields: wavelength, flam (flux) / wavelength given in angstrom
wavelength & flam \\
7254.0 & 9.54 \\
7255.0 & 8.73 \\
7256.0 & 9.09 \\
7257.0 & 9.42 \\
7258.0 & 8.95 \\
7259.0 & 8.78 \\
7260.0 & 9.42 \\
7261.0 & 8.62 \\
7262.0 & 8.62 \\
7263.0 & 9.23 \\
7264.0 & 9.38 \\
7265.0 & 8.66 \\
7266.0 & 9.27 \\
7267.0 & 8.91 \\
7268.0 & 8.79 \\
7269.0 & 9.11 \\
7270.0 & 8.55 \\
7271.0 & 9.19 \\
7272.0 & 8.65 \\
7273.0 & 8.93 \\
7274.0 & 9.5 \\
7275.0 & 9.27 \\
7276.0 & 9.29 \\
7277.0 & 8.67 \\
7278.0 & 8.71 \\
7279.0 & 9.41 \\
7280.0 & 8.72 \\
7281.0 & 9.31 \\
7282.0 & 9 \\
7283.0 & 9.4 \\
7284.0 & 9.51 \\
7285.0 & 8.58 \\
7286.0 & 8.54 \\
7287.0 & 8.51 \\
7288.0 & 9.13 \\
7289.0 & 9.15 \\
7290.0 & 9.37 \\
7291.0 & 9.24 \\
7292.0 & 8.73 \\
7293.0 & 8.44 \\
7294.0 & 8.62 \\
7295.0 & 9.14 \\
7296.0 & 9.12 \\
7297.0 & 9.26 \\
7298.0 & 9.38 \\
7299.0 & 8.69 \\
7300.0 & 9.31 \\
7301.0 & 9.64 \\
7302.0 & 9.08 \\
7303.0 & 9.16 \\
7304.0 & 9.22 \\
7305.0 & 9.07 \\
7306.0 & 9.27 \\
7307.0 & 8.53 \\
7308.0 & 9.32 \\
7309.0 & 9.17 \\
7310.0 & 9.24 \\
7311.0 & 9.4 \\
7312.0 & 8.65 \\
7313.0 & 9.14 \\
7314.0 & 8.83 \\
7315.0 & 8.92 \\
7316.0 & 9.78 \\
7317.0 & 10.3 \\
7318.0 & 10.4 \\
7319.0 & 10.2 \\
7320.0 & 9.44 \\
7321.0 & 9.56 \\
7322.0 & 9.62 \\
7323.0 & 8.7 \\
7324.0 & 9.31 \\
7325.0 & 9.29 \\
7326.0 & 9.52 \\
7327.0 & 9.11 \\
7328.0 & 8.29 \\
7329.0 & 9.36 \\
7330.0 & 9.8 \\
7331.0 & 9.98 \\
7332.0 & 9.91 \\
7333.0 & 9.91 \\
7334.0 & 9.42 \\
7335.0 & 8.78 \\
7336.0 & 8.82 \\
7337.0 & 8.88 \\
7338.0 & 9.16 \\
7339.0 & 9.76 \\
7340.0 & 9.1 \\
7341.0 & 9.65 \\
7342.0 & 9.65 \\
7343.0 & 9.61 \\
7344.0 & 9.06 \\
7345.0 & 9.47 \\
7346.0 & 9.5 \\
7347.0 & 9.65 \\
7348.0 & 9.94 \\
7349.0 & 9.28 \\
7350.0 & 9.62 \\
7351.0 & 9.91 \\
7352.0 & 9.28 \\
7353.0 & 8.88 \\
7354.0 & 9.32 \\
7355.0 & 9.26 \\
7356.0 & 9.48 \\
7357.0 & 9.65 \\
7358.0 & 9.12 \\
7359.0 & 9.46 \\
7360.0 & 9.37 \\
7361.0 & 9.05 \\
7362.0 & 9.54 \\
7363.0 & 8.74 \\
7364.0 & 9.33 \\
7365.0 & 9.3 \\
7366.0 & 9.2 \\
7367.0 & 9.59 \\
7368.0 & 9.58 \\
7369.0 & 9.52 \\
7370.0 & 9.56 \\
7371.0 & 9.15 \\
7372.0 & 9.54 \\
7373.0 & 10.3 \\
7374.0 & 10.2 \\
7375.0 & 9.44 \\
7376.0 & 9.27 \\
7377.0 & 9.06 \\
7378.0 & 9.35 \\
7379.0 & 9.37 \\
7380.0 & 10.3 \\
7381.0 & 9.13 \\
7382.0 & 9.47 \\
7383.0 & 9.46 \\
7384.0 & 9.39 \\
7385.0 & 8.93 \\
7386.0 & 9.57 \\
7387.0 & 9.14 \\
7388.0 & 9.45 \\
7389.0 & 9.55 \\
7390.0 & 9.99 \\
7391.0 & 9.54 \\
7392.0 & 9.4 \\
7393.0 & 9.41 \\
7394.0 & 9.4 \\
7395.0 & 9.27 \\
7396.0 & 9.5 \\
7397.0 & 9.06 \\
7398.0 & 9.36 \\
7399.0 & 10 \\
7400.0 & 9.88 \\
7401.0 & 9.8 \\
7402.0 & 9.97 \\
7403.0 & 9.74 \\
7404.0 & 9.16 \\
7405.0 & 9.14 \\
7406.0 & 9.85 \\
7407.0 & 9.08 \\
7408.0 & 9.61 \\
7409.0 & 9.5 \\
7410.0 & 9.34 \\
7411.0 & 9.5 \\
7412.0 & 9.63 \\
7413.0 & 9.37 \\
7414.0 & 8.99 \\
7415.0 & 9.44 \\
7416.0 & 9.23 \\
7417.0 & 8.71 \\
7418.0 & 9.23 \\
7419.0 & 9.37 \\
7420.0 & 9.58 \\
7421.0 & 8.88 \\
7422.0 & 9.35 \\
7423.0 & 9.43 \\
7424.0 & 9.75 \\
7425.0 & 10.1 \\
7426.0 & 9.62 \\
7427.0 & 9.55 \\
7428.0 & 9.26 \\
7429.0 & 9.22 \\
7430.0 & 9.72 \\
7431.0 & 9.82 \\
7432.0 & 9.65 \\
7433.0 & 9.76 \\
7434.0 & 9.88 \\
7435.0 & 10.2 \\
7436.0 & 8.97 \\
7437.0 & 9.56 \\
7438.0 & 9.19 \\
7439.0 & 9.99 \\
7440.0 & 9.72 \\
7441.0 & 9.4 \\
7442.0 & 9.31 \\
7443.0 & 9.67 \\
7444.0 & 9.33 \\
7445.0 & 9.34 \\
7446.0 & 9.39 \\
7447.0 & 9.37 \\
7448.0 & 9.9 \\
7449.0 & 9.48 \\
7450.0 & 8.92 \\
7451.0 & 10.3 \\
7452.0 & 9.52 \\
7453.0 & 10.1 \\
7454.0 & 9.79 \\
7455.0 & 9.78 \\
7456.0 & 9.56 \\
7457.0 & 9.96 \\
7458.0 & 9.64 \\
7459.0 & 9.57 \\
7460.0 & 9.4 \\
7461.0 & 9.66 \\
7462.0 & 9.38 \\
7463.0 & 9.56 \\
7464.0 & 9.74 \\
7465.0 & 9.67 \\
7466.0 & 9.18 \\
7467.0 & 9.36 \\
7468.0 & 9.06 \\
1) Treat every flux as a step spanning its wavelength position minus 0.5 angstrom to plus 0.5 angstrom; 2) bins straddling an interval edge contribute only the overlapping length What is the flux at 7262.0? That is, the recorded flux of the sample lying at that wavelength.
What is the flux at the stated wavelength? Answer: 8.62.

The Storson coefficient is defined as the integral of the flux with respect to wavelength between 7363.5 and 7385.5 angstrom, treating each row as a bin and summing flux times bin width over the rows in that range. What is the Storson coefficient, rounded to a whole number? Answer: 208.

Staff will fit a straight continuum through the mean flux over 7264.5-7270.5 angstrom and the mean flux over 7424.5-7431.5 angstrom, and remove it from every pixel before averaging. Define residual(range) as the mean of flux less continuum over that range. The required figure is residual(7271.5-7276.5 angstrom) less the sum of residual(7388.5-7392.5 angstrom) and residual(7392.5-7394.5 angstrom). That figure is 0.09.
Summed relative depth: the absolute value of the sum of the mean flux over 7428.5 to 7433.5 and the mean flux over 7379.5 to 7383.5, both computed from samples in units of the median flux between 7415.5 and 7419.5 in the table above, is 2.083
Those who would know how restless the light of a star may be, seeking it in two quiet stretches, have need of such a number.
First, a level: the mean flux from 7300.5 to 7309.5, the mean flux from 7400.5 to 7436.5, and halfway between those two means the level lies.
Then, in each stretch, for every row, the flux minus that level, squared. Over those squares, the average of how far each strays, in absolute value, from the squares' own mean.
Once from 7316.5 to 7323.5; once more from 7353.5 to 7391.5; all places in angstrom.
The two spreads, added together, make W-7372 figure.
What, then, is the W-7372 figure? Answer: 0.556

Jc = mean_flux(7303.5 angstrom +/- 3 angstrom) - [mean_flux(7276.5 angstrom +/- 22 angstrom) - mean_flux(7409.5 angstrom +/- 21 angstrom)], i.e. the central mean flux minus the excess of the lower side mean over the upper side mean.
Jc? 9.7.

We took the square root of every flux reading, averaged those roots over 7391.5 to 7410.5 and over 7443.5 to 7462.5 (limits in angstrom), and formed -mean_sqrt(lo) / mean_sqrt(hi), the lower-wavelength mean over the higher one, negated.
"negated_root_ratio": -0.995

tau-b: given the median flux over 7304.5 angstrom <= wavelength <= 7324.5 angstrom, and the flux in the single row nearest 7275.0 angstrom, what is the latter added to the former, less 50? -31.4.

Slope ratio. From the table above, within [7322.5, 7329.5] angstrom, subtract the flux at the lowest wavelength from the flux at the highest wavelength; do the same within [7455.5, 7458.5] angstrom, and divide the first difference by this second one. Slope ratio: 8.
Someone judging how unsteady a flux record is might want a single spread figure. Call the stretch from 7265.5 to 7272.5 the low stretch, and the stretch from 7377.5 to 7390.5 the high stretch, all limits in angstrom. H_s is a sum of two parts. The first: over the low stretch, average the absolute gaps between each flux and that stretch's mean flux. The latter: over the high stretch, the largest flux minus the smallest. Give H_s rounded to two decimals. 1.60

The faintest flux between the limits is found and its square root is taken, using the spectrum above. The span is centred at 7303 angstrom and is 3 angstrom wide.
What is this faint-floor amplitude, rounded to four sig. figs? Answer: 3.013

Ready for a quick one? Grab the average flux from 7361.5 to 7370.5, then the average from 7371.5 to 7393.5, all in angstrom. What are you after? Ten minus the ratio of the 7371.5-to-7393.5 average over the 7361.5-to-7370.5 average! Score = 8.99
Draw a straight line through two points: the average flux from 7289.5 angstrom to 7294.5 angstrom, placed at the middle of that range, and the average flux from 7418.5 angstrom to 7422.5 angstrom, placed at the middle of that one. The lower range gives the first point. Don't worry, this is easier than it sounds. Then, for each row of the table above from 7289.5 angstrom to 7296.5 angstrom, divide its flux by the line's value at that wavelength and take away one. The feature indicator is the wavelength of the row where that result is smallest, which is 7293.0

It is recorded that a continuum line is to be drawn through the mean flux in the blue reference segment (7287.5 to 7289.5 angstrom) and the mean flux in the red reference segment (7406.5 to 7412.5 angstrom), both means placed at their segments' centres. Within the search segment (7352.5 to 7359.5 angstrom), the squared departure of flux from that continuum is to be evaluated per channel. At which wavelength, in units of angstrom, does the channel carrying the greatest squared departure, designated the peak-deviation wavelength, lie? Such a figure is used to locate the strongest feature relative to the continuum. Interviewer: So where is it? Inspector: 7353.0 angstrom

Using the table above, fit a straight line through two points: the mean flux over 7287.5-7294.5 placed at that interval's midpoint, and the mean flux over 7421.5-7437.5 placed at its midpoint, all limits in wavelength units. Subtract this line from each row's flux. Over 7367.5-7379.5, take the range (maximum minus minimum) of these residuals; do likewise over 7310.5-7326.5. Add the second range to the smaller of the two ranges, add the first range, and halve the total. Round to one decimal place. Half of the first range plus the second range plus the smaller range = 2.1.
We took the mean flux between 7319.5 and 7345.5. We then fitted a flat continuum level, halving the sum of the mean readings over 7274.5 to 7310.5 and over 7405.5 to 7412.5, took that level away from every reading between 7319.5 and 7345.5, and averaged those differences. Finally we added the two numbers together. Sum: 9.4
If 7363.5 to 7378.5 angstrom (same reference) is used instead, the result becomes 9.7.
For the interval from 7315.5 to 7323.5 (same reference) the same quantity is 10.2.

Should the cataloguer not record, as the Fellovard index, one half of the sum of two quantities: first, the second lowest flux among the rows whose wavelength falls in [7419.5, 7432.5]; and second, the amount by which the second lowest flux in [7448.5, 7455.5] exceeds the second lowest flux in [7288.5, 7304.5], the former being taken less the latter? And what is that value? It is 5.04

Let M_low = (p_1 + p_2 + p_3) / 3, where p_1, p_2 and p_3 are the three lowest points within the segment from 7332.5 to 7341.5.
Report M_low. 8.8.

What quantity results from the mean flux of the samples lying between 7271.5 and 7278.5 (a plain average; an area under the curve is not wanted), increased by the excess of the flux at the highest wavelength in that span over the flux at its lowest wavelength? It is 9.1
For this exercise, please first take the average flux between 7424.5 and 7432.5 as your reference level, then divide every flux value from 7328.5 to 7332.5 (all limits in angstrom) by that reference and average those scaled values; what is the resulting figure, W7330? 1.02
